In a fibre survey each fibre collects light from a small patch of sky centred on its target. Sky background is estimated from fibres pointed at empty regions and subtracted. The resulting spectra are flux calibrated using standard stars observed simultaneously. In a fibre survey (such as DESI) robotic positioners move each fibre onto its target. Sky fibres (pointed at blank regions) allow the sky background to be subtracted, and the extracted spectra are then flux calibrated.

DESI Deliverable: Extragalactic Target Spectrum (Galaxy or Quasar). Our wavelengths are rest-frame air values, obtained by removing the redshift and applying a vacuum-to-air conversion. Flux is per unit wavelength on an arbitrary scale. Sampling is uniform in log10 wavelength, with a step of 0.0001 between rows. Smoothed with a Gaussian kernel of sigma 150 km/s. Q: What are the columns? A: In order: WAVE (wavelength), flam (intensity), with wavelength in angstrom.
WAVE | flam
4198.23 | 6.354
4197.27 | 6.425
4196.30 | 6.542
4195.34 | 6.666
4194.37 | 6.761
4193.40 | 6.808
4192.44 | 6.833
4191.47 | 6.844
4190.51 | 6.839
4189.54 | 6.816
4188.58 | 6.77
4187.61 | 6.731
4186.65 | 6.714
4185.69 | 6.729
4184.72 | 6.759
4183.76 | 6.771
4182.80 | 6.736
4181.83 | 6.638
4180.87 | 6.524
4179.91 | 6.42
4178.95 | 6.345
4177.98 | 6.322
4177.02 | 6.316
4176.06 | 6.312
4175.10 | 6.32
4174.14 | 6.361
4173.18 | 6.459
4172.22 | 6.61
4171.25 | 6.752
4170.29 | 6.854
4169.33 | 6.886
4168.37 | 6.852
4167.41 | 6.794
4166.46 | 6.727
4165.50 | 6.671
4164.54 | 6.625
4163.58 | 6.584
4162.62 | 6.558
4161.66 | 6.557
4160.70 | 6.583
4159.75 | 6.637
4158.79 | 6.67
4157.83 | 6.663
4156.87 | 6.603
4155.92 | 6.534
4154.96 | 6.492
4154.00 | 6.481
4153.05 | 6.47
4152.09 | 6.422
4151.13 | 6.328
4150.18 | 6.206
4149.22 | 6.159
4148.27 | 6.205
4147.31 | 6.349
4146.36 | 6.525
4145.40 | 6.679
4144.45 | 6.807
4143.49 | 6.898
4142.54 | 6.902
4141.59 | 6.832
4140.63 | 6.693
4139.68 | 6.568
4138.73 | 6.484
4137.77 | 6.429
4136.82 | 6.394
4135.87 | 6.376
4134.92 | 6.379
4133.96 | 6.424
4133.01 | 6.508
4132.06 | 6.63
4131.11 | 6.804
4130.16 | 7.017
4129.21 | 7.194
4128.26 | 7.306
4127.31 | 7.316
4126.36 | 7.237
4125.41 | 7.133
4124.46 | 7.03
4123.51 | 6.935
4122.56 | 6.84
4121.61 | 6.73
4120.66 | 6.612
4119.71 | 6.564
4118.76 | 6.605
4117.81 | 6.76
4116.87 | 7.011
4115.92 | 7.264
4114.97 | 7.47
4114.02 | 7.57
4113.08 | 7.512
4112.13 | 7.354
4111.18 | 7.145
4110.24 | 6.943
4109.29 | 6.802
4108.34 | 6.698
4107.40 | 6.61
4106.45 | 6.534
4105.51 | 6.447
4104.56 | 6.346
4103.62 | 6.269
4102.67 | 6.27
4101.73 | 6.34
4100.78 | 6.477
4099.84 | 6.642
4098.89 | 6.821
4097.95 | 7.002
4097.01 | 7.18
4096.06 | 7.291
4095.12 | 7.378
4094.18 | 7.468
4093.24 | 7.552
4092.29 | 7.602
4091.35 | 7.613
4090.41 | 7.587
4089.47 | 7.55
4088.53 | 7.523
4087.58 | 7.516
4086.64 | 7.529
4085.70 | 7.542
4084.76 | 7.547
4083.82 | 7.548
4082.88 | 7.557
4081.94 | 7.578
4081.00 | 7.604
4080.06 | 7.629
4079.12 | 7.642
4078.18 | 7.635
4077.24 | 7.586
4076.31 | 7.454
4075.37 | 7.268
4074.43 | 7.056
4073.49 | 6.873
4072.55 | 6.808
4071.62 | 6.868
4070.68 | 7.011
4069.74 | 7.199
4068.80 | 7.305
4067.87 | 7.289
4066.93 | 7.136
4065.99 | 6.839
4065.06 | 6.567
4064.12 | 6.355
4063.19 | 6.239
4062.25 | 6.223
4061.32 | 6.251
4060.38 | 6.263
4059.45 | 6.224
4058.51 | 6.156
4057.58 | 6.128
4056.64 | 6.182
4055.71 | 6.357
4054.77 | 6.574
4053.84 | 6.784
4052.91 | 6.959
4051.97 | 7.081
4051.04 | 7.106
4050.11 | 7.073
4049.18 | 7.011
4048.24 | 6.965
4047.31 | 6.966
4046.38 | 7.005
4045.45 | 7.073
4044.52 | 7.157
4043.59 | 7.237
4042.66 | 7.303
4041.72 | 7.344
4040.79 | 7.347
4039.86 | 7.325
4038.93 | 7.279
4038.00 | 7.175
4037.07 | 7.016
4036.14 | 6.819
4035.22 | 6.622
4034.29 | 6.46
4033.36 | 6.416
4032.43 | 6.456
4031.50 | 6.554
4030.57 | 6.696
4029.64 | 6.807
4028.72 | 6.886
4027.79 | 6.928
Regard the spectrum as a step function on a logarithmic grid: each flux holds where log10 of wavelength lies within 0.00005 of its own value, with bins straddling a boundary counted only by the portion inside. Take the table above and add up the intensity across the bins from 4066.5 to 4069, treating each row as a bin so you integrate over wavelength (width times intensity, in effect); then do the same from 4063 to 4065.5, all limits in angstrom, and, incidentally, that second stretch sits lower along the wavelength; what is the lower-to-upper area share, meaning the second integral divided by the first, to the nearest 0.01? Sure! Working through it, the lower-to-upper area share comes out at 0.88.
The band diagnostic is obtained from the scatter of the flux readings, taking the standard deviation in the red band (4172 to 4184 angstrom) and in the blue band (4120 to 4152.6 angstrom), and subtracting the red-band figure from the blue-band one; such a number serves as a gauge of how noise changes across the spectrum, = 0.16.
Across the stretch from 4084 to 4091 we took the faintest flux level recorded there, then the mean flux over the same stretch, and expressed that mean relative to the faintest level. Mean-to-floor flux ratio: 1.00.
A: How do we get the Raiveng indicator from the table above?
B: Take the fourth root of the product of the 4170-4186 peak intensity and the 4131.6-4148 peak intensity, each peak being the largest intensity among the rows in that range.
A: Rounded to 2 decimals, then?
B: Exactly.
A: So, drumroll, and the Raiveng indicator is 2.62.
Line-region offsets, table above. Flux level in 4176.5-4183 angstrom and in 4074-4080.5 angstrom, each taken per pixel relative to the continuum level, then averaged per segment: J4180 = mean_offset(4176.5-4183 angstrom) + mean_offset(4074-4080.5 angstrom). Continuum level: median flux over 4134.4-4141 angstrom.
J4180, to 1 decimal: 1.1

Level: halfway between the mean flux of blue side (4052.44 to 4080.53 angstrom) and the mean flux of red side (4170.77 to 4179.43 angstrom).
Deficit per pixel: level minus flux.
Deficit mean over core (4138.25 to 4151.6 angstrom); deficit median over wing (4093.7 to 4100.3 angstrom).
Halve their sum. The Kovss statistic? -0.24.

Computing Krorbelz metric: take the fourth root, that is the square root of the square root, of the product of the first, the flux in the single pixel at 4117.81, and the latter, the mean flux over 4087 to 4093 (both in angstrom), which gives 2.67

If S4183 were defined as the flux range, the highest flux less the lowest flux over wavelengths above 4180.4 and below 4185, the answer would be 0.25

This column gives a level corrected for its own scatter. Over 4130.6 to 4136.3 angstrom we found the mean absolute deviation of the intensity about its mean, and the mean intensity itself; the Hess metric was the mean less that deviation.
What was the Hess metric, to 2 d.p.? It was 6.39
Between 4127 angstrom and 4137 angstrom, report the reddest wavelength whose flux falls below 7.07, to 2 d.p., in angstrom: 4136.82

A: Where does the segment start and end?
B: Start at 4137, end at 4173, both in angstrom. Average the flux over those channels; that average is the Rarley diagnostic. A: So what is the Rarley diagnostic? 6.6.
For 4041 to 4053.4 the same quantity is 7.1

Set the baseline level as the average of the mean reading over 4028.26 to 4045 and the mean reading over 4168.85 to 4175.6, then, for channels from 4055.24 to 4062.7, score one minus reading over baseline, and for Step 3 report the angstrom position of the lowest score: 4055.71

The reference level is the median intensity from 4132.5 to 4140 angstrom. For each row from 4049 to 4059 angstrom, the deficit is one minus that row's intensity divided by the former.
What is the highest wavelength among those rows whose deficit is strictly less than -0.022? 4054.77 angstrom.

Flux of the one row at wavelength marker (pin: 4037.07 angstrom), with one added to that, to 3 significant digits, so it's 8.02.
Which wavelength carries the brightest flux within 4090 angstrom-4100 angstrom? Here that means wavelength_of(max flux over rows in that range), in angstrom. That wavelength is 4091.35 angstrom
